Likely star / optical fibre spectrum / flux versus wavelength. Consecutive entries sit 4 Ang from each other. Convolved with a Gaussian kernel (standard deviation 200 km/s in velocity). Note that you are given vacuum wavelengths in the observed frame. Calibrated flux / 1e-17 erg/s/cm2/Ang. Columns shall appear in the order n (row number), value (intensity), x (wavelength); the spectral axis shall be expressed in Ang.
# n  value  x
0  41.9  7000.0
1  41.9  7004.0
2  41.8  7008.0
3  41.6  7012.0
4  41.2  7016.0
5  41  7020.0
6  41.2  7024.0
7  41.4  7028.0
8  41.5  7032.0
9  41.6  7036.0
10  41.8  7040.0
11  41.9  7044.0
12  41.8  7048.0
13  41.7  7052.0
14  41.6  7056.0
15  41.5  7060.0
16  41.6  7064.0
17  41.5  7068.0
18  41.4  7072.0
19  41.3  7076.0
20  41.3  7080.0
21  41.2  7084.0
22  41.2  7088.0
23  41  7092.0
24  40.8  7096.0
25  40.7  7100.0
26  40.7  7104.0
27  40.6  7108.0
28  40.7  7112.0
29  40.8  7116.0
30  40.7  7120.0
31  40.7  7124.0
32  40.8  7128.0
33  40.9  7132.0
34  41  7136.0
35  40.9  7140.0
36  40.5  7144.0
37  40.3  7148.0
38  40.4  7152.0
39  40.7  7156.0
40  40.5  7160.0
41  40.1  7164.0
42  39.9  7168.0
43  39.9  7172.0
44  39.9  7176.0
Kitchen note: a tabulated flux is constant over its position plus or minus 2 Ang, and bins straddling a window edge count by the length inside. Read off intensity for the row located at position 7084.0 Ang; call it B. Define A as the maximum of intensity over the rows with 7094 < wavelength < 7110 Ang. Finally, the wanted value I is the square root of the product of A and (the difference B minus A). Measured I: 4.0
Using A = 40.8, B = 41.2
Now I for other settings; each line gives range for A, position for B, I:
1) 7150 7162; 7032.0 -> 5.7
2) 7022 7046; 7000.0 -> 0.0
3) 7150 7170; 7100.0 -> 0.0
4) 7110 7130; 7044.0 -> 6.7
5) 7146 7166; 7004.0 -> 7.0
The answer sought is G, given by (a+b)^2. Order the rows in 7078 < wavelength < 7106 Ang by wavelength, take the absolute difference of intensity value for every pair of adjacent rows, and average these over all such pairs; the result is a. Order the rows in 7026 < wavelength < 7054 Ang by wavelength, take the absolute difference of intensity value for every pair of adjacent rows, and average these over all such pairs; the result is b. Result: 0.05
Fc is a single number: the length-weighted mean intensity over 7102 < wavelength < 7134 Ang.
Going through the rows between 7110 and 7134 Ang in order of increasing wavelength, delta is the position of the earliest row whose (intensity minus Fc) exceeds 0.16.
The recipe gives 7132.0 Ang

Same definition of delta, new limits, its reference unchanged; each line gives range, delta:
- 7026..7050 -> 7028.0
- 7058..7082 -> 7060.0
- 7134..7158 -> 7136.0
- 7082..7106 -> 7084.0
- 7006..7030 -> 7008.0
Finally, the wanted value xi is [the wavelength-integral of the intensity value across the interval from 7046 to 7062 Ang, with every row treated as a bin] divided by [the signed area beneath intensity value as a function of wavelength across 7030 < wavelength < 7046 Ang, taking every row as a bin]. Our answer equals 1.00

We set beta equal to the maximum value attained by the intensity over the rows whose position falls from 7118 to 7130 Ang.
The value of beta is 40.8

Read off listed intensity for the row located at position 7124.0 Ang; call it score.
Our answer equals 40.7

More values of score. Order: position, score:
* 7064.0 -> 41.6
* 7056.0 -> 41.6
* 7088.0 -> 41.2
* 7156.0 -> 40.7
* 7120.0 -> 40.7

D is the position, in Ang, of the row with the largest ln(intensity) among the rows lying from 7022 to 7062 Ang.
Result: 7044.0 Ang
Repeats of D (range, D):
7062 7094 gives 7064.0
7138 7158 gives 7140.0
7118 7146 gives 7136.0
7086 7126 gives 7088.0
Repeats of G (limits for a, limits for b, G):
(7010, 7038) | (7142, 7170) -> 0.19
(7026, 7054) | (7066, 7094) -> 0.04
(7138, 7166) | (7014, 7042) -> 0.19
